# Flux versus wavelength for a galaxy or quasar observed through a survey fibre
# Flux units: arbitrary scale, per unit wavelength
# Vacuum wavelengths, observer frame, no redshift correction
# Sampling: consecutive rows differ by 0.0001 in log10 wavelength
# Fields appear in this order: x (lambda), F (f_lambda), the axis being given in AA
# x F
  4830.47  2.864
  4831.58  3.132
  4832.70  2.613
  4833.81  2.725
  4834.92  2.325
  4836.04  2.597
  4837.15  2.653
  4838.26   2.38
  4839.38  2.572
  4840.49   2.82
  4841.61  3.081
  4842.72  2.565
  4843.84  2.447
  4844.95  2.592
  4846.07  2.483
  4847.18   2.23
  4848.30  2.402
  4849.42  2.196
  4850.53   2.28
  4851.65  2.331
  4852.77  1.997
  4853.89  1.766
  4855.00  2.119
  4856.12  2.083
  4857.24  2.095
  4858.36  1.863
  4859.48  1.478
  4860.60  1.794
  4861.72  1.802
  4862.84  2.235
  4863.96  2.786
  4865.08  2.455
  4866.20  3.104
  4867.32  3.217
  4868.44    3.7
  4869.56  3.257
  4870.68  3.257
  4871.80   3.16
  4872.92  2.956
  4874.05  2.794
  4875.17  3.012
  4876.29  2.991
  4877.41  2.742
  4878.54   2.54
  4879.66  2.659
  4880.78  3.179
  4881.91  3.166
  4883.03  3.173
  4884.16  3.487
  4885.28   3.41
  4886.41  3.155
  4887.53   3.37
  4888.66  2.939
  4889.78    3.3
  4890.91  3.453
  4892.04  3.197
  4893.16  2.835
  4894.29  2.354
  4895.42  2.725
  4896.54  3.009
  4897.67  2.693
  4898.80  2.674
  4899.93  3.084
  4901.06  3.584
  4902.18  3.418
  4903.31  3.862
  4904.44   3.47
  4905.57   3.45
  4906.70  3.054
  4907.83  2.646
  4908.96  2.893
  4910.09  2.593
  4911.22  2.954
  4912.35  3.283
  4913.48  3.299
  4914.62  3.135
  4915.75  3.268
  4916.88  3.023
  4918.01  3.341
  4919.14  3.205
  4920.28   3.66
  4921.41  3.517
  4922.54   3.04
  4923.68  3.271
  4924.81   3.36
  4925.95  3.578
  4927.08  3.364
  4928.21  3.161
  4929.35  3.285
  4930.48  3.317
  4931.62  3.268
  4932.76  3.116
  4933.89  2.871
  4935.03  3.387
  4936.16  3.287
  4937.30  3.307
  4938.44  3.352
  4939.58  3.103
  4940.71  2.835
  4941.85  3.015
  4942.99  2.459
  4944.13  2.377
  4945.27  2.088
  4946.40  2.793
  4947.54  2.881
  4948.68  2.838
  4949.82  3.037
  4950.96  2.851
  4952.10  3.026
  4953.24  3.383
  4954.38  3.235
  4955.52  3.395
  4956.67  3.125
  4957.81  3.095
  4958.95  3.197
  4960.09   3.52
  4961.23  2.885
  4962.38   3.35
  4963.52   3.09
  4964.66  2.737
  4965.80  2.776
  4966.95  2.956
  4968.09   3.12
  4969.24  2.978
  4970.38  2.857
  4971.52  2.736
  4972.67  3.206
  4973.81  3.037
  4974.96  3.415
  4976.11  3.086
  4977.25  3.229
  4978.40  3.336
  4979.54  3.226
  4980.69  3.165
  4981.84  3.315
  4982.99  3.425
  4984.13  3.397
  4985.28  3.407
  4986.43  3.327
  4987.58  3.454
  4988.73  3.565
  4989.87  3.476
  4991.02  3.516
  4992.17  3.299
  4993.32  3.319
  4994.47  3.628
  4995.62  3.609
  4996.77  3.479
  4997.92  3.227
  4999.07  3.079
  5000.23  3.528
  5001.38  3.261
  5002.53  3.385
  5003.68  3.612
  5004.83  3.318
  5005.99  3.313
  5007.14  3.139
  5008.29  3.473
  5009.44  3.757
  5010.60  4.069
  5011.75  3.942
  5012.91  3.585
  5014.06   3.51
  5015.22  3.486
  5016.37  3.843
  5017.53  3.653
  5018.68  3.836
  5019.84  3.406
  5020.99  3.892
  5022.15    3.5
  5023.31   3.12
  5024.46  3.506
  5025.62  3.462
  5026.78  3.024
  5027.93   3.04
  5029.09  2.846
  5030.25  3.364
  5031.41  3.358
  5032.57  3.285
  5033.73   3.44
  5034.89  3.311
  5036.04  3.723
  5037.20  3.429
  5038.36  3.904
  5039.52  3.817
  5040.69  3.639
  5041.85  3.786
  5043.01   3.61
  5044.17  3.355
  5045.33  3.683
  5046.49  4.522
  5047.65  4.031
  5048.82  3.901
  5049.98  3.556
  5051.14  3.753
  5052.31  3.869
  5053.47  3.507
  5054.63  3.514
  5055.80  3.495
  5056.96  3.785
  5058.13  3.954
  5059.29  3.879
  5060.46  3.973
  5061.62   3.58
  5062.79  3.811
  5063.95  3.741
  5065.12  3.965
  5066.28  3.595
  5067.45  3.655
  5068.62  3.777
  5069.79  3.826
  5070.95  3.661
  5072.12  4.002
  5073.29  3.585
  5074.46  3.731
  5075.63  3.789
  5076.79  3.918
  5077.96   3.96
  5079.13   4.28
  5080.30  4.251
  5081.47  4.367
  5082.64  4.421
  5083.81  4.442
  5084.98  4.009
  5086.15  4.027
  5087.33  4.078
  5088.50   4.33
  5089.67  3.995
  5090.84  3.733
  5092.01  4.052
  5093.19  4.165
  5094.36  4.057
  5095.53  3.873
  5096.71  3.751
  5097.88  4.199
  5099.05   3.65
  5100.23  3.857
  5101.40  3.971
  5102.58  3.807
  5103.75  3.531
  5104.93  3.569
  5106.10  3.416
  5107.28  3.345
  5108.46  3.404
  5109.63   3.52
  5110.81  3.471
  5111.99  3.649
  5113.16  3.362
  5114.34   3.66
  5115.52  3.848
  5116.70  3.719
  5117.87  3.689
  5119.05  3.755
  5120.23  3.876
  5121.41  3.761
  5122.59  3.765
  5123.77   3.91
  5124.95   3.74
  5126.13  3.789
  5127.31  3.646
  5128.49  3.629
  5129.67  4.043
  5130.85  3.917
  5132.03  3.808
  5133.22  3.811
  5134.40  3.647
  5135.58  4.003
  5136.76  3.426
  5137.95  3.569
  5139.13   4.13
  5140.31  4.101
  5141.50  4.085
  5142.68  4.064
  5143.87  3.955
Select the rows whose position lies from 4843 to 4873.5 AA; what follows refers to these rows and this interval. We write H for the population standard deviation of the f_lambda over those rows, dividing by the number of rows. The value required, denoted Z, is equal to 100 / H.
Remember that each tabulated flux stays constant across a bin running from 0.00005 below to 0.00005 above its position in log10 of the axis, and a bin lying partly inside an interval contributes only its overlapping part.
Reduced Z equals 182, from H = 0.55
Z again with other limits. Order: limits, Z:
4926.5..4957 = 306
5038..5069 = 444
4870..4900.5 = 347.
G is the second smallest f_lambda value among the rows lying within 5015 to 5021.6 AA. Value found 3.486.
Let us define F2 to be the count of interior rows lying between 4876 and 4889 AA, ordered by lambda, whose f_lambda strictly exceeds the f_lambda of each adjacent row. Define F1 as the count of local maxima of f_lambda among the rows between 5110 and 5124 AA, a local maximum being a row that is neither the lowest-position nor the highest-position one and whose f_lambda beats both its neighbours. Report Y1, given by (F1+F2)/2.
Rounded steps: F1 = 3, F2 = 3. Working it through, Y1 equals 3.0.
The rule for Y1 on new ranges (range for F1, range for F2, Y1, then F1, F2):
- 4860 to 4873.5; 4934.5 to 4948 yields 2.0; 2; 2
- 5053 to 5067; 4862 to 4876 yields 3.5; 5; 2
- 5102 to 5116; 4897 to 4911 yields 3.0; 3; 3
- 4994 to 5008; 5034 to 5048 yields 3.0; 2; 4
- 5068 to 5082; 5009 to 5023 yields 3.5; 3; 4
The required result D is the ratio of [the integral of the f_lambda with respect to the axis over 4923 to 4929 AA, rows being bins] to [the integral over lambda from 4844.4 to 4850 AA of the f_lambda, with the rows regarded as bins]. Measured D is 1.5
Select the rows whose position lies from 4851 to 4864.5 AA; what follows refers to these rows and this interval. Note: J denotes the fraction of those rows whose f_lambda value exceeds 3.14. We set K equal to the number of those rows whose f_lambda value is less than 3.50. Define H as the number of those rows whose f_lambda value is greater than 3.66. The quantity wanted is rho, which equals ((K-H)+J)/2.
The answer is 6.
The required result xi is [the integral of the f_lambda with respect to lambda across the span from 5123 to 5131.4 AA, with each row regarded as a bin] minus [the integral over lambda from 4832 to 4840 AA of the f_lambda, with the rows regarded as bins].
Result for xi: 11.5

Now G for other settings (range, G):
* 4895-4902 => 2.693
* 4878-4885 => 2.659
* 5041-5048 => 3.61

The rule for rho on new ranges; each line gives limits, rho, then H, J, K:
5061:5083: -7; 15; 1.00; 0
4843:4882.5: 17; 1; 0.20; 34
